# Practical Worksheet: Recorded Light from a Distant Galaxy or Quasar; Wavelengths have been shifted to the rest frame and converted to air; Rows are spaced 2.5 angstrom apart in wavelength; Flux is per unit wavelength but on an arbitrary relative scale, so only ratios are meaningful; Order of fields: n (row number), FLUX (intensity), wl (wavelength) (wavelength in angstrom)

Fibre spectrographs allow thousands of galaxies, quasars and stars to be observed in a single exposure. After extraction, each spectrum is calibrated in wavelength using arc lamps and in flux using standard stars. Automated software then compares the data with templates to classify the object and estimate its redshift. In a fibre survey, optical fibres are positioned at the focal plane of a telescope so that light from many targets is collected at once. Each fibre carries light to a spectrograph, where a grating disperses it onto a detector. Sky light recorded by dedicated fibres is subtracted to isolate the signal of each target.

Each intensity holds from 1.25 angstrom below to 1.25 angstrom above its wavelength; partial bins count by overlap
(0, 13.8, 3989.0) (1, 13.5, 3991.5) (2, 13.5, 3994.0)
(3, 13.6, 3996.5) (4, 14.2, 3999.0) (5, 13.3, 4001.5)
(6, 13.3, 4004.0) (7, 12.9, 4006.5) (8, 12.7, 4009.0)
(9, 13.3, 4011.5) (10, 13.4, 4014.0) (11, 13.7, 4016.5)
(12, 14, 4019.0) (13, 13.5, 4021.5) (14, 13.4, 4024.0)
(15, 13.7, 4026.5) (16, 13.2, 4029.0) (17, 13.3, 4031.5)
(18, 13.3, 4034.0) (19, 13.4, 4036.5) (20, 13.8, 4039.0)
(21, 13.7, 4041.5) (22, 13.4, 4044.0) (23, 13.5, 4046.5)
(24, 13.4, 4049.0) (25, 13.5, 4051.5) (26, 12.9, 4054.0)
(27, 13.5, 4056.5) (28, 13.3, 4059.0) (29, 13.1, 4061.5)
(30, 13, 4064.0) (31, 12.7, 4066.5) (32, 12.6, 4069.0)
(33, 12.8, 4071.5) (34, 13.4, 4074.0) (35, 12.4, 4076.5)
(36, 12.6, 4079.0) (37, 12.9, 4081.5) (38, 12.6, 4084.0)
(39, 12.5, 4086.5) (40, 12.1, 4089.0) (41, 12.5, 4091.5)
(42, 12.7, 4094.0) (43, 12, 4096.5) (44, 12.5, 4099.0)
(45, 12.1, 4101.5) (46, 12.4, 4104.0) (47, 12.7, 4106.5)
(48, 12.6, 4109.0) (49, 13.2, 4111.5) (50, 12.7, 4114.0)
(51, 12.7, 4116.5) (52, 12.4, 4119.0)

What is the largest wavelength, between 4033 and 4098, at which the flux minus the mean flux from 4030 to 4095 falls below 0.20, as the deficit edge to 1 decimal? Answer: 4096.5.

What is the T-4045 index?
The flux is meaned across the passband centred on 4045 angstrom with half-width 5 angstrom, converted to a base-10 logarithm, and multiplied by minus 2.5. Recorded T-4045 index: -2.83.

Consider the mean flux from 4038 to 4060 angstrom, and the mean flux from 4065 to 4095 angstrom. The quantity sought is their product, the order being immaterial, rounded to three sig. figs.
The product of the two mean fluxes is 170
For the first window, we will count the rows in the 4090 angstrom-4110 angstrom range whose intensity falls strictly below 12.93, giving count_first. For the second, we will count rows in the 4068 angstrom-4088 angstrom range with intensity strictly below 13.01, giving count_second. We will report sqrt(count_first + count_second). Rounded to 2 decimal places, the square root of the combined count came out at 3.87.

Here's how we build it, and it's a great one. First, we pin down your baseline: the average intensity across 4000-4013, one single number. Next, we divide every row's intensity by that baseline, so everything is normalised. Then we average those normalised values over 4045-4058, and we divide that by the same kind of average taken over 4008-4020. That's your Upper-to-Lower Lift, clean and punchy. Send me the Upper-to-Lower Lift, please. 1.00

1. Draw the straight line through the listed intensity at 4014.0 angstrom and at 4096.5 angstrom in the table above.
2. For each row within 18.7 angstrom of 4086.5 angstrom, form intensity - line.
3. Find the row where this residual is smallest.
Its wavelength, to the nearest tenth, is 4089.0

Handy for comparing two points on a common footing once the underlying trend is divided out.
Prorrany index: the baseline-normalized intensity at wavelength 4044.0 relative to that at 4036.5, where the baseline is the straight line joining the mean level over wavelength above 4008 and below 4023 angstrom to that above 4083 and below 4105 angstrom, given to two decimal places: 1.01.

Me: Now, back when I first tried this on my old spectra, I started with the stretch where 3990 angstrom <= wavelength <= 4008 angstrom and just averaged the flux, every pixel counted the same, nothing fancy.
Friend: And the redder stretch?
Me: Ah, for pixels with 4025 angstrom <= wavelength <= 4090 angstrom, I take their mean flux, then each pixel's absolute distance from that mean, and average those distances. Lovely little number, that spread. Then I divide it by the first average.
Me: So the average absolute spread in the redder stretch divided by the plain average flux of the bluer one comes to 0.0286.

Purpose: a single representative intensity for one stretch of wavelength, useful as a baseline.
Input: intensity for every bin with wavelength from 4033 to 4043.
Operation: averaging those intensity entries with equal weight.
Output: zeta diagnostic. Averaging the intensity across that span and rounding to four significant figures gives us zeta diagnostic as 13.55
